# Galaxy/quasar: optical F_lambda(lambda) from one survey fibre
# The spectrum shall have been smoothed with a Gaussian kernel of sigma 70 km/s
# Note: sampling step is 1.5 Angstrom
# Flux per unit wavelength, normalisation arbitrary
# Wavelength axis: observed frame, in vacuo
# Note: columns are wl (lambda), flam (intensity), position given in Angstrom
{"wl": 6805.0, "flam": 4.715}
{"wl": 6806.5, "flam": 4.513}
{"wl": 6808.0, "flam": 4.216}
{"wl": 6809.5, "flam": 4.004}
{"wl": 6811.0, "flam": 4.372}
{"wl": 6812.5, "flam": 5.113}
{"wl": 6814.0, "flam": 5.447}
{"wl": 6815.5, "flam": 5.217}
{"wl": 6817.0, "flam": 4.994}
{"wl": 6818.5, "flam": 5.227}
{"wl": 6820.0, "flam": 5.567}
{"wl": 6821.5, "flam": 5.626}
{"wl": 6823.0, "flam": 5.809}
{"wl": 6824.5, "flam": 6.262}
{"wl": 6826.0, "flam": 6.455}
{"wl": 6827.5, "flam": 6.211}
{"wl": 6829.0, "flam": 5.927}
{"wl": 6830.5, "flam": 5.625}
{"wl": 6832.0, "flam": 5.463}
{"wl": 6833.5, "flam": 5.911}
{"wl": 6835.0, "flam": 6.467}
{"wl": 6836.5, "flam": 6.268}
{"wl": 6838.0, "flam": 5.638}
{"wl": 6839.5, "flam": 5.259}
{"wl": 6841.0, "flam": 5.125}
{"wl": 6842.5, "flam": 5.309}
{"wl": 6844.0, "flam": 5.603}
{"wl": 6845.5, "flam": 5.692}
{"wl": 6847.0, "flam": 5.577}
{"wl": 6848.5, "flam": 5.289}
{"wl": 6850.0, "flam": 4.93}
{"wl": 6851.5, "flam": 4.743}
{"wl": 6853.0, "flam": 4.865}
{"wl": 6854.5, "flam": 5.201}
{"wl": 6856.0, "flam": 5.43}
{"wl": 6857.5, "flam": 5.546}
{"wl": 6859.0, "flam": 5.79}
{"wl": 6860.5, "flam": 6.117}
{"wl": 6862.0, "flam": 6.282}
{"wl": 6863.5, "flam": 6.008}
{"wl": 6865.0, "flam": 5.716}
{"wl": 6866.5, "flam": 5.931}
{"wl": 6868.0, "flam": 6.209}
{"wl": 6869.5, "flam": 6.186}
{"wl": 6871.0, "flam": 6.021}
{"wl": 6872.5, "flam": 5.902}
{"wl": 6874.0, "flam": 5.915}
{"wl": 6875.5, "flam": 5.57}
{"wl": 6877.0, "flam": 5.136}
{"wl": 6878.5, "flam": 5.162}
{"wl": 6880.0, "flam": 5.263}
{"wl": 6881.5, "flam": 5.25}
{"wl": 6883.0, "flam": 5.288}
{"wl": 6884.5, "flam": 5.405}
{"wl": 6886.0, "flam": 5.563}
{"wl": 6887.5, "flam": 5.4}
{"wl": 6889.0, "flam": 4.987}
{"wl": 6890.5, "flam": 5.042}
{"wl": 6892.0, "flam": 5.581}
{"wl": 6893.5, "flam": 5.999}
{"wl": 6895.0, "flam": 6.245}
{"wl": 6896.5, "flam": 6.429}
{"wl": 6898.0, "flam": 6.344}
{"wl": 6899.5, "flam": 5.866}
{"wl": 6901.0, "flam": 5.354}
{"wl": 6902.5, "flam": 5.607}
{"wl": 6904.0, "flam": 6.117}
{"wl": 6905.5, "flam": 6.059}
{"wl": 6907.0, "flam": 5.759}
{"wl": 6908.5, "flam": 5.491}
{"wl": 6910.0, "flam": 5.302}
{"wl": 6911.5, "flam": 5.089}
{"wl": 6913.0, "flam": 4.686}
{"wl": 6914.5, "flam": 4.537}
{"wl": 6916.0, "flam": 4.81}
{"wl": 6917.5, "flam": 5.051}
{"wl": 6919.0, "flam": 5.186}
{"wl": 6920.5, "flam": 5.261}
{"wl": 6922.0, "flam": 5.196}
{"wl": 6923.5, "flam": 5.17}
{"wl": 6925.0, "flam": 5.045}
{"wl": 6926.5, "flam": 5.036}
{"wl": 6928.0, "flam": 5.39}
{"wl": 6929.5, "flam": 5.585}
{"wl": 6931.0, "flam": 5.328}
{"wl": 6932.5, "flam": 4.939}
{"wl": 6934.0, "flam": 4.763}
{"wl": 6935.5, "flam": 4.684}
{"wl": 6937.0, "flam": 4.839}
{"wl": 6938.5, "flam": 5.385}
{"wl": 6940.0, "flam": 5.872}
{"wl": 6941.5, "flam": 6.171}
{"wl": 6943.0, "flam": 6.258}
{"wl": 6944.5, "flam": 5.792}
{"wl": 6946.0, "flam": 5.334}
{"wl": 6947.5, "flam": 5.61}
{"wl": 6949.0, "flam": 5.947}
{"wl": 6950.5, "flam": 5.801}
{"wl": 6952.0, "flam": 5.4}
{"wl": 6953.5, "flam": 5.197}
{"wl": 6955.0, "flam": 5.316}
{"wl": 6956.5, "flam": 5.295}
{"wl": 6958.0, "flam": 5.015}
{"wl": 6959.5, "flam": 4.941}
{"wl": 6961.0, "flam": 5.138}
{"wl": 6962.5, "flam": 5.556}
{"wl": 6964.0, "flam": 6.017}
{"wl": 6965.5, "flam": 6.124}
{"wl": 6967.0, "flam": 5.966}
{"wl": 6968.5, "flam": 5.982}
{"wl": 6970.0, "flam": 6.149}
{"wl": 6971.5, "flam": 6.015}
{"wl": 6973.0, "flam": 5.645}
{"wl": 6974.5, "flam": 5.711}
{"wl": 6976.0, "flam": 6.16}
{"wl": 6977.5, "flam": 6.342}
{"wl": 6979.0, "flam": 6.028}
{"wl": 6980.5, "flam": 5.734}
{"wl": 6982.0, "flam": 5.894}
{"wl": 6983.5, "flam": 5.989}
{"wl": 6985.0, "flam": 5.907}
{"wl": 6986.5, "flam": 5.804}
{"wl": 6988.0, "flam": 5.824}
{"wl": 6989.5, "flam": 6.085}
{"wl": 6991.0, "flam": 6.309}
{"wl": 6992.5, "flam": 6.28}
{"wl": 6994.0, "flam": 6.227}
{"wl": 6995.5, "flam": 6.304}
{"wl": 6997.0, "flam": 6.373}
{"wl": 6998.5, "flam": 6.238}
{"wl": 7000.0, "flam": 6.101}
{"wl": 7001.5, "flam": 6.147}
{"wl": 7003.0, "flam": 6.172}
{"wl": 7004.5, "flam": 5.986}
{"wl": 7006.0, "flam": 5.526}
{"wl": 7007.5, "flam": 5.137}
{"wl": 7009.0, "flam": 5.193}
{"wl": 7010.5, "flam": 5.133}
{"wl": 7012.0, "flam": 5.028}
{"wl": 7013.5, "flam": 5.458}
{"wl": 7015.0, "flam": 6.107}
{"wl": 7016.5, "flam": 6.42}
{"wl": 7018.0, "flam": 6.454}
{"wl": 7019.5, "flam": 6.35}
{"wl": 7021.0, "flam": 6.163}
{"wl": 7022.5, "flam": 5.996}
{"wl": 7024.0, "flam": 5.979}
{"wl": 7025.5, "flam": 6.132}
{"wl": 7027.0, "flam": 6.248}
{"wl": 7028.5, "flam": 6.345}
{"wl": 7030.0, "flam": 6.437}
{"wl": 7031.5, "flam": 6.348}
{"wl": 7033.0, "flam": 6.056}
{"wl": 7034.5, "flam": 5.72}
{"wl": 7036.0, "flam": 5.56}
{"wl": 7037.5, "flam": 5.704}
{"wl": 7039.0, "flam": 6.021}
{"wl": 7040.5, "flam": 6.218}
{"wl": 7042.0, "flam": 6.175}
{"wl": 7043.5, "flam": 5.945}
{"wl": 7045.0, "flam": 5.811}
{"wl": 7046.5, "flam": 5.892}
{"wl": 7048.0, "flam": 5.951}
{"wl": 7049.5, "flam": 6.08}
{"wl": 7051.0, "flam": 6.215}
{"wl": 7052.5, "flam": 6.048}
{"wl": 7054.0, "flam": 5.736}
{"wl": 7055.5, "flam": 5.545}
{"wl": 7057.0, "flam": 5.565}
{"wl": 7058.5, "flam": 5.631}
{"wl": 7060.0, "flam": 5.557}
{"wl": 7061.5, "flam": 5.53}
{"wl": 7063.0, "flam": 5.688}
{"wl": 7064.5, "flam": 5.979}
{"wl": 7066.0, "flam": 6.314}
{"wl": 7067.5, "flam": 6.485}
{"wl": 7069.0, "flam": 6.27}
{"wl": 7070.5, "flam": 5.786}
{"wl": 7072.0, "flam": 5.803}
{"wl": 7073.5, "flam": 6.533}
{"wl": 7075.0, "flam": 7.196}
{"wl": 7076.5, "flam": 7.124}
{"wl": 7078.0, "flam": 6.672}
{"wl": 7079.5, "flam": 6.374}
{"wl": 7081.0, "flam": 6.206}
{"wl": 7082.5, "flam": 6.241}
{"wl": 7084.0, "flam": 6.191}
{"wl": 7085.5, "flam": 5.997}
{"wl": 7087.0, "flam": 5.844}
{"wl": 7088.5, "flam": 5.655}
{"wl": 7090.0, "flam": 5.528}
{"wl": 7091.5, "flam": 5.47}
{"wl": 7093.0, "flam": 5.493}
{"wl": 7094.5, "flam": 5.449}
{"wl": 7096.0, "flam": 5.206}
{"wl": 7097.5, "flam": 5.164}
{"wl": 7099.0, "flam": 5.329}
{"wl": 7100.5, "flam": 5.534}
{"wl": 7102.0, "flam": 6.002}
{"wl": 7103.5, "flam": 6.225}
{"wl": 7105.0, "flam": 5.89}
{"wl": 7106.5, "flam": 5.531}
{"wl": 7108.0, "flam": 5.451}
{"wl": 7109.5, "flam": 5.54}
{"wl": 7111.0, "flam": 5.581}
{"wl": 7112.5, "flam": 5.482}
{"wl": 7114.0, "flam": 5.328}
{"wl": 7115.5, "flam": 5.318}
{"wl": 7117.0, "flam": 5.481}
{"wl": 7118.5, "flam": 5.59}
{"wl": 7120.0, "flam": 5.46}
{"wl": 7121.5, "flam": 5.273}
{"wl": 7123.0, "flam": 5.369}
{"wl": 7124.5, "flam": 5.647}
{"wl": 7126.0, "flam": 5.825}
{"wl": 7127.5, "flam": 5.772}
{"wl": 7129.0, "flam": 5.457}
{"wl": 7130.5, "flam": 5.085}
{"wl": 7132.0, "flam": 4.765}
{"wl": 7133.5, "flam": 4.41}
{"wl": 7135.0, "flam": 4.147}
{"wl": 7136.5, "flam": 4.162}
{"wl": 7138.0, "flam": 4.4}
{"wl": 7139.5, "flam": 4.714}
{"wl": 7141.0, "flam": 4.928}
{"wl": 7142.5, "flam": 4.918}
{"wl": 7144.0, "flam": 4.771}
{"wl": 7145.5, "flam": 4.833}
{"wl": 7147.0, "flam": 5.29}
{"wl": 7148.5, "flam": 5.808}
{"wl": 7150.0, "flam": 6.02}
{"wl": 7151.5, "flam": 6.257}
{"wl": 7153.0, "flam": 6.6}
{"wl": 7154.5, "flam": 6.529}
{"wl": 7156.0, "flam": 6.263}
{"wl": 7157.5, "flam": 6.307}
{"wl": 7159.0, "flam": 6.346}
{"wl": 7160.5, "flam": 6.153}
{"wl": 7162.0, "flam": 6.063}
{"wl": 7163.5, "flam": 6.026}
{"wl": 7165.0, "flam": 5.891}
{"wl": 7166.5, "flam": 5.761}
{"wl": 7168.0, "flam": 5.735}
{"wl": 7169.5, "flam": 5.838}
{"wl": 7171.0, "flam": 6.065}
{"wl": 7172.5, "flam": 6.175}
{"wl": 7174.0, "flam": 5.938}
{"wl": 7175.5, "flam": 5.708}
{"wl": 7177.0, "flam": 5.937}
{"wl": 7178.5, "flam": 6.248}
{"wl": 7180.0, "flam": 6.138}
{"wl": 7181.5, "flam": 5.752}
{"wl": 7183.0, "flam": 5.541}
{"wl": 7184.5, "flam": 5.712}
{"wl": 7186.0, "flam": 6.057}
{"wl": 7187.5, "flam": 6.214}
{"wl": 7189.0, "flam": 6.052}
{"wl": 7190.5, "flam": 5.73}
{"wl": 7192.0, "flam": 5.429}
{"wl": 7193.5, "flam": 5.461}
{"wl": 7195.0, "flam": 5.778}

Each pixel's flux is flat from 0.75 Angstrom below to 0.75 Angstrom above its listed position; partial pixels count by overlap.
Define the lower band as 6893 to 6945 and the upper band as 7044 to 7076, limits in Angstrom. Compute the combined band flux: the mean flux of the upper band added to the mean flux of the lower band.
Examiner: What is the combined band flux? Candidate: 11.4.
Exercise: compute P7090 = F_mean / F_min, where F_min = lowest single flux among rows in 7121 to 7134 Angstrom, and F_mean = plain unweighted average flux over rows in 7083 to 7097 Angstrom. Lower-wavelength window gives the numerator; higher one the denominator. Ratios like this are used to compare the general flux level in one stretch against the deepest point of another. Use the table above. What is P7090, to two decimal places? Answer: 1.28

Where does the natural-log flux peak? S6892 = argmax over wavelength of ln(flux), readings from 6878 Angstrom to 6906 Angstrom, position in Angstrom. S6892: 6896.5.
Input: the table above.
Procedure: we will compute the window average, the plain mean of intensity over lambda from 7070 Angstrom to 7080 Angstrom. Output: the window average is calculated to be 6.5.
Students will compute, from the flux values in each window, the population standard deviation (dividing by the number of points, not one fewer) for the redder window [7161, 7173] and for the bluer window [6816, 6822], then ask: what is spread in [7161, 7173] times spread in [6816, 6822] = 0.039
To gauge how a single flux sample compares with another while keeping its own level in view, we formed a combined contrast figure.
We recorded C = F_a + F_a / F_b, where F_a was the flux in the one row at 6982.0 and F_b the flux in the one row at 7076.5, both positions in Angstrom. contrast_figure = 6.7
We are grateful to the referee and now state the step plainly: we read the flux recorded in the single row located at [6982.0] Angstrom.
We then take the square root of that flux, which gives 2.43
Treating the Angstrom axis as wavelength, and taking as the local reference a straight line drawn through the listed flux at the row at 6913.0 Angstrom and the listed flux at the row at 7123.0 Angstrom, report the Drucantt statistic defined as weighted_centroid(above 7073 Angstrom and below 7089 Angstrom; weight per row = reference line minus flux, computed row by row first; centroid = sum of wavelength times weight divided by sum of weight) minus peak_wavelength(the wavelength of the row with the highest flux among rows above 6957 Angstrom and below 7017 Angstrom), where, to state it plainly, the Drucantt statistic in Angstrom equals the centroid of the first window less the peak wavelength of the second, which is 62.7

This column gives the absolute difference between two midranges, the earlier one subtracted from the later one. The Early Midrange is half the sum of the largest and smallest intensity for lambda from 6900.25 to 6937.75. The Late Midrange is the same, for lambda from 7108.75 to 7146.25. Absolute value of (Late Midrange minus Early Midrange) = 0.34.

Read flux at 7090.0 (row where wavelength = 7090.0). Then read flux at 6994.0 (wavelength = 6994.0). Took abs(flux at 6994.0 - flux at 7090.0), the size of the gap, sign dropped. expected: 0.70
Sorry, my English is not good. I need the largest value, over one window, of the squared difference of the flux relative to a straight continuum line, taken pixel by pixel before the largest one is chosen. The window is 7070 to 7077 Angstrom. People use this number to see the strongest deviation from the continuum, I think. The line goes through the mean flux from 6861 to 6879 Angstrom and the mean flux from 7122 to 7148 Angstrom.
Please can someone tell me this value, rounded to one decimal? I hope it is 4.1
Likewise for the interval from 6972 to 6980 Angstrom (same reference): 0.7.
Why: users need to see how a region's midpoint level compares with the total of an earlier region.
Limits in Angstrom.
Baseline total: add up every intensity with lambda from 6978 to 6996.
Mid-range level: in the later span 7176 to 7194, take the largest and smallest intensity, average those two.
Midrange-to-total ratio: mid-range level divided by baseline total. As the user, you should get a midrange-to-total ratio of 0.081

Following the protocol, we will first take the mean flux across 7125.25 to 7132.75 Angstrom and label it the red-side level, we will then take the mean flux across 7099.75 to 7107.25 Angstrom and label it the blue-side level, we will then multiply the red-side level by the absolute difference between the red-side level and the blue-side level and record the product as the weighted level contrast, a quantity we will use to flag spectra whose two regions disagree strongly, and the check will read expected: 2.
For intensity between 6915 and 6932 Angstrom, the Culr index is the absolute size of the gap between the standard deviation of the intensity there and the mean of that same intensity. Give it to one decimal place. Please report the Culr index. 5.0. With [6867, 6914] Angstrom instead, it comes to 5.2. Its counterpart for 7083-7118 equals 5.3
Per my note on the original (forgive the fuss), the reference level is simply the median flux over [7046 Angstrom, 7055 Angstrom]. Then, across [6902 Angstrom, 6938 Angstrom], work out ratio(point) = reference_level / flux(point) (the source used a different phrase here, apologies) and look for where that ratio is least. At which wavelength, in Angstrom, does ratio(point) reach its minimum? 6904.0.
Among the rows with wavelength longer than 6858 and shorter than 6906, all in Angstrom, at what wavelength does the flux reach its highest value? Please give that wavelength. 6896.5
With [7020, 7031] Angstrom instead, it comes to 7030.0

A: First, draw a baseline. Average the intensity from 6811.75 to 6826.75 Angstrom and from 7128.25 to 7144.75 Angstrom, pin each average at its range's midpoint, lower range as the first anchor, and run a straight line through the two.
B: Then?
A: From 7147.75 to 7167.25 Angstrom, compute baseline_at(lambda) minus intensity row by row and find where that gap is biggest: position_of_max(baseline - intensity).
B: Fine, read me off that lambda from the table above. 7148.5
